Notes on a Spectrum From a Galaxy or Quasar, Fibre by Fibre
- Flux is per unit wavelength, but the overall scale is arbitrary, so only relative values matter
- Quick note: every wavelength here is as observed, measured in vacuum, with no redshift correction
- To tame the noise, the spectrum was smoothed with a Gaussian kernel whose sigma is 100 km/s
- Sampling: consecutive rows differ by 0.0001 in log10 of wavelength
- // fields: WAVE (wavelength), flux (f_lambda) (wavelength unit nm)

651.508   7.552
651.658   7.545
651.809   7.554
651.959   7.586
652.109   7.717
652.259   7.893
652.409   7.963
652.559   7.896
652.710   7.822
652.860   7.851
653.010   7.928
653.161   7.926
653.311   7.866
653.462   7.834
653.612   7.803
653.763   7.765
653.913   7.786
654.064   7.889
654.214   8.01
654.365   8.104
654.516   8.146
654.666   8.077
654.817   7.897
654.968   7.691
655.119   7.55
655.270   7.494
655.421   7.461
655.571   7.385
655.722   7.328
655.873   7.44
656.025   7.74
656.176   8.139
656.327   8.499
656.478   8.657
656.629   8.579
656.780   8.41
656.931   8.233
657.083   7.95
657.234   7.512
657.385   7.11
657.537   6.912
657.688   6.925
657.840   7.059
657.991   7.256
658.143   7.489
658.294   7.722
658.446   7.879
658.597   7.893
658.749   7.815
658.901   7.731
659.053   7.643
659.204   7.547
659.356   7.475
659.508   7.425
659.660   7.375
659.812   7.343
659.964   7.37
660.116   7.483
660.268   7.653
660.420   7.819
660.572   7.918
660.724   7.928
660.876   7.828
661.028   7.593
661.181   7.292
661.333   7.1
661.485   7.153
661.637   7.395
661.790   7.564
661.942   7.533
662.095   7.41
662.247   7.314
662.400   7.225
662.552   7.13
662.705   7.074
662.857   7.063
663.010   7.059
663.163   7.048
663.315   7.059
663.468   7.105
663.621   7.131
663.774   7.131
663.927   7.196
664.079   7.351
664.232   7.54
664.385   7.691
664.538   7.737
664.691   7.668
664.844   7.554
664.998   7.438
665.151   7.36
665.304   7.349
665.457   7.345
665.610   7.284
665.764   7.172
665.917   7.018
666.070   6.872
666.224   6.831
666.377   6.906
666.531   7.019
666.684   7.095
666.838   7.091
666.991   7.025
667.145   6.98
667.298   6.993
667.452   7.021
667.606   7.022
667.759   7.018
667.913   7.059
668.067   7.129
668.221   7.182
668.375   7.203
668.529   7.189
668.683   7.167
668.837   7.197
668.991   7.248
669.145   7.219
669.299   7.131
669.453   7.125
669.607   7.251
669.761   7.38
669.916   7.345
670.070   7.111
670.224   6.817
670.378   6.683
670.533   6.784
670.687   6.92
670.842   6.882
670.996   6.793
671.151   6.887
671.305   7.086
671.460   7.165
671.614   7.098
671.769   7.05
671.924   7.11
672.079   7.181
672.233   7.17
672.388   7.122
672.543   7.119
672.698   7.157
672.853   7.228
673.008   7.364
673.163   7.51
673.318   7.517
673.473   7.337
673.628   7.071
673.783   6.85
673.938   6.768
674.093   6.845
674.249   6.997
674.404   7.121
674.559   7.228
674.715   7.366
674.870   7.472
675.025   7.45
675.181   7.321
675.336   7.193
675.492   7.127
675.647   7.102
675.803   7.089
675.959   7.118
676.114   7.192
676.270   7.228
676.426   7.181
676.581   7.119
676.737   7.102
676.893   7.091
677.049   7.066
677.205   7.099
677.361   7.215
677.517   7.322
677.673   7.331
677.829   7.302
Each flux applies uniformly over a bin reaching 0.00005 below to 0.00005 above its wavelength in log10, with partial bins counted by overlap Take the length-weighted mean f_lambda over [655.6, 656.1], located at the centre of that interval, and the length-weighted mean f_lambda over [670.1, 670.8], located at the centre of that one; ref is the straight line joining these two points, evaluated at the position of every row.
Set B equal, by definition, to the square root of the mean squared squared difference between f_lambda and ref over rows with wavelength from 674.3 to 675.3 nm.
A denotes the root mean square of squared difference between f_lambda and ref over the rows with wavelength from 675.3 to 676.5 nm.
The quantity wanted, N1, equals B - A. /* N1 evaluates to 0.19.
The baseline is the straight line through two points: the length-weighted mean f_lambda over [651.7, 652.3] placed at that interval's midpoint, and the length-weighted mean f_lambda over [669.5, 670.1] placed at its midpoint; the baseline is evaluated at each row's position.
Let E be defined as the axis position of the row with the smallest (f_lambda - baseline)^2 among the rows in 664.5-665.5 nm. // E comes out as 665.151 nm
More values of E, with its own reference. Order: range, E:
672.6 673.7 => 672.853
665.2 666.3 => 665.304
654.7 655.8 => 655.119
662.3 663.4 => 662.400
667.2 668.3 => 668.221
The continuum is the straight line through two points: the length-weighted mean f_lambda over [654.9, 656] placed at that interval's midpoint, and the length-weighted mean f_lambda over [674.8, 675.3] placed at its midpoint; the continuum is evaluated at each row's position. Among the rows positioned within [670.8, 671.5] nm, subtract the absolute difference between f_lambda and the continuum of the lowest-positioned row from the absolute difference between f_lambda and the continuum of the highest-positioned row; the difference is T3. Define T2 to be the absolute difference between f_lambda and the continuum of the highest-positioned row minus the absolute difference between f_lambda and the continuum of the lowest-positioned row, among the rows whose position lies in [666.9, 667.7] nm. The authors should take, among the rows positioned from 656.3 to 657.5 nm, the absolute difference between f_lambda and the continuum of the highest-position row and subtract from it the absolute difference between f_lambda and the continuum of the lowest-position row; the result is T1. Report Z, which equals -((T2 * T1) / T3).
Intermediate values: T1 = -0.65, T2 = 0.00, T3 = -0.29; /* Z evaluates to 0.00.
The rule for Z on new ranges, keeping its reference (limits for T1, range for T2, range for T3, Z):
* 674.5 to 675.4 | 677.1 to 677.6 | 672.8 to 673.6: -0.06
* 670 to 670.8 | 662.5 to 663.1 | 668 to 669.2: 0.14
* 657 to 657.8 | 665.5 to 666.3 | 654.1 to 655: 0.11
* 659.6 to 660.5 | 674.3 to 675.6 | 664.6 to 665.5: -0.02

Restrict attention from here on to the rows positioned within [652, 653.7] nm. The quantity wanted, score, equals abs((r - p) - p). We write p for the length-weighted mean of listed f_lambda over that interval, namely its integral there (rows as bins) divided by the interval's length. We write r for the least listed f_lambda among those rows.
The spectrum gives 8.0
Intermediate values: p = 7.86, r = 7.717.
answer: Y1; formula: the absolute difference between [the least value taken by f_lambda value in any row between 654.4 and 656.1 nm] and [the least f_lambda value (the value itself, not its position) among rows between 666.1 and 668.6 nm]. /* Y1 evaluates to 0.50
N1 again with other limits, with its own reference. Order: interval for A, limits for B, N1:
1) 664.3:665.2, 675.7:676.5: 0.07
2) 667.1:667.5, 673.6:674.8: 0.25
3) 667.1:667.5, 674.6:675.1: 0.65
